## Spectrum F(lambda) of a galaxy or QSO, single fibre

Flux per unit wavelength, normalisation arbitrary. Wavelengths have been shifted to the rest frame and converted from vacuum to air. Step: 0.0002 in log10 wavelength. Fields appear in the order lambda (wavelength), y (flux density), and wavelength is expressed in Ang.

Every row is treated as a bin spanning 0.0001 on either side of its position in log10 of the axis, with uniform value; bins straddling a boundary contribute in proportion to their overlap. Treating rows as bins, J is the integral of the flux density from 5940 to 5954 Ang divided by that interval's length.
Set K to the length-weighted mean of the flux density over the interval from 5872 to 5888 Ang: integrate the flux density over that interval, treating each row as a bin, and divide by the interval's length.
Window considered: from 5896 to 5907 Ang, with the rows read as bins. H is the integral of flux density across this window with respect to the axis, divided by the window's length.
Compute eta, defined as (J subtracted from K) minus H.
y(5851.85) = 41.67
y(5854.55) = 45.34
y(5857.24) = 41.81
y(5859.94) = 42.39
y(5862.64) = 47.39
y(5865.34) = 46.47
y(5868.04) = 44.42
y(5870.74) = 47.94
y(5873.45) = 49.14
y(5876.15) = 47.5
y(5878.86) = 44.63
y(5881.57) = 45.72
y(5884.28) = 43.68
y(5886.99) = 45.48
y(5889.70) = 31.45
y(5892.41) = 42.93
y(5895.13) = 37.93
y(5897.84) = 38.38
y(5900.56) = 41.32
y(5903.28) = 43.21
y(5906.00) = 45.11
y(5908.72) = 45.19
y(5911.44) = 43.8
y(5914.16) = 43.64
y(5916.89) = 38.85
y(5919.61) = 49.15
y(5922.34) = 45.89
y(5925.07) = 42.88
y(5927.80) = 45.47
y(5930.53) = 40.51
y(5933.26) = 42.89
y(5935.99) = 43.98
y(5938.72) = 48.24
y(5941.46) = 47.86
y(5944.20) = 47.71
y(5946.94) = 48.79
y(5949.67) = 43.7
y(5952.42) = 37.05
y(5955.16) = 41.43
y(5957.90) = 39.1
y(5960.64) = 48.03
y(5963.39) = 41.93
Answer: -40.7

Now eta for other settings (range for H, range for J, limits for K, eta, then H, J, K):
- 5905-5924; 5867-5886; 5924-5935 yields -47.6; 44.5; 46.2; 43.0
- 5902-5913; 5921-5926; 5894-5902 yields -49.5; 44.3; 44.5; 39.3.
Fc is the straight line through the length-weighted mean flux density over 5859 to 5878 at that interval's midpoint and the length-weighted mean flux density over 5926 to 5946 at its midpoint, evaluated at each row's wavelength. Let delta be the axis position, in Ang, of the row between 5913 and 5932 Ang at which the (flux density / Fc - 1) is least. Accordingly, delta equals 5916.89 Ang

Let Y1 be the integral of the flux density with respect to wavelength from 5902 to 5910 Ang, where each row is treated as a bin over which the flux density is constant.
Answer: 356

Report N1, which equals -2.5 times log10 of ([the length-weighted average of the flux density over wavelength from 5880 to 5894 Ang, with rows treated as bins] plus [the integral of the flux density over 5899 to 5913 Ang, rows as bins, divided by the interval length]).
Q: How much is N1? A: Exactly -4.83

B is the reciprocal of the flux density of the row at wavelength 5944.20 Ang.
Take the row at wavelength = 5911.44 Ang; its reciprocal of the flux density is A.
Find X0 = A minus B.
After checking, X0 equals 0.0019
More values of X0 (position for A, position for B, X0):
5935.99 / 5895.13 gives -0.0036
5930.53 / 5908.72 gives 0.0026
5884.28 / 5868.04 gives 0.0004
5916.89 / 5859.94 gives 0.0021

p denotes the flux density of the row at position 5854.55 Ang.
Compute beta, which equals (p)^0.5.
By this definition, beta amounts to 6.73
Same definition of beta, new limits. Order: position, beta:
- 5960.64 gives 6.93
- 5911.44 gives 6.62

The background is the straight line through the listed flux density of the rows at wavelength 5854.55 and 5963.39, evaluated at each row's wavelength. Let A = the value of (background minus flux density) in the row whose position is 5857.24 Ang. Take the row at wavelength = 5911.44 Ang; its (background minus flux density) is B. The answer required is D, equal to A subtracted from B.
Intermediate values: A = 3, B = -0.2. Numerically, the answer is -3.7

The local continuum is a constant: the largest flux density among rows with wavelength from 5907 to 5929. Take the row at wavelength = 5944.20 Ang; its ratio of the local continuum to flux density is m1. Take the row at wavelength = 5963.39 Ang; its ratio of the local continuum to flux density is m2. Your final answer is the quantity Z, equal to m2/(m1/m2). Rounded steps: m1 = 1.03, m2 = 1.17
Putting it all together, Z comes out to 1.33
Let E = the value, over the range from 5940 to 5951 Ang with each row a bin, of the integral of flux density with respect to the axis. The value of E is 517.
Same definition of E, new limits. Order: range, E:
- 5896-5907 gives 459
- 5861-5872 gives 511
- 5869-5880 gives 520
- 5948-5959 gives 447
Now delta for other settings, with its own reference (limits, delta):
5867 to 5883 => 5868.04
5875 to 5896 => 5889.70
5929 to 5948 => 5930.53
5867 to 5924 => 5889.70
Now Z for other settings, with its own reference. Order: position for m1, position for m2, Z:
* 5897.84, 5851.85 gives 1.09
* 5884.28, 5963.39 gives 1.22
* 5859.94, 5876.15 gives 0.92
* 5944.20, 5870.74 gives 1.02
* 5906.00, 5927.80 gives 1.07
